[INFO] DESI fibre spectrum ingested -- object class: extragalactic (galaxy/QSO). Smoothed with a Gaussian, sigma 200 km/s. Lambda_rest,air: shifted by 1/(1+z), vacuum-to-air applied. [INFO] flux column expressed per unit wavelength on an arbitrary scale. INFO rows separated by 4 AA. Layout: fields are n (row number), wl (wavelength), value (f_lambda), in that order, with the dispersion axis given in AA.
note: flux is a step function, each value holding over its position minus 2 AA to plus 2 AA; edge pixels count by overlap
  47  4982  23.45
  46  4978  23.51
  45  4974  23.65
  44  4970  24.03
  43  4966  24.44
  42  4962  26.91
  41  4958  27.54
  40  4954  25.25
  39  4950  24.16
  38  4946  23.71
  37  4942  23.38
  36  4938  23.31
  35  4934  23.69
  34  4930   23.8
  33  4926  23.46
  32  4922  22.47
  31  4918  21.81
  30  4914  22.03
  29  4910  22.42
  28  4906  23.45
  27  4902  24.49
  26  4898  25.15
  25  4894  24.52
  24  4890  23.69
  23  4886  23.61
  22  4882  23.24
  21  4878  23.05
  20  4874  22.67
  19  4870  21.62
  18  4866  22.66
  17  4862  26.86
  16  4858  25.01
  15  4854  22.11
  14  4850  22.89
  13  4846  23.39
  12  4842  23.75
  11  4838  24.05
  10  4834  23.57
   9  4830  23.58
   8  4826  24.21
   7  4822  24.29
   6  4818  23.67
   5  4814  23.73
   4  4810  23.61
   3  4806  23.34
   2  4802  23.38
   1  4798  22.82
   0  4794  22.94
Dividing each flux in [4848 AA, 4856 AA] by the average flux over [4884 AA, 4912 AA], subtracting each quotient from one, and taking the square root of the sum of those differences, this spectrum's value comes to 0.34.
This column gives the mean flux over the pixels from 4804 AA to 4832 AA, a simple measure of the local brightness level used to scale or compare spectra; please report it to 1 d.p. 23.8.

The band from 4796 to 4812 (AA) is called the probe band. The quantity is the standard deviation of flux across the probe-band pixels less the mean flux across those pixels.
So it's -23.0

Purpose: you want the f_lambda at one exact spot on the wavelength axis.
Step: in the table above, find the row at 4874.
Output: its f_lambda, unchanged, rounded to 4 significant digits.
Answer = 22.67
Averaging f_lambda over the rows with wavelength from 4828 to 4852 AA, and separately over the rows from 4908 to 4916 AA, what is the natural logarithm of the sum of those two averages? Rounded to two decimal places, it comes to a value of 3.82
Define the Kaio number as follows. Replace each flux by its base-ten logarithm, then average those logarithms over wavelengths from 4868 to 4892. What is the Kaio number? 1.36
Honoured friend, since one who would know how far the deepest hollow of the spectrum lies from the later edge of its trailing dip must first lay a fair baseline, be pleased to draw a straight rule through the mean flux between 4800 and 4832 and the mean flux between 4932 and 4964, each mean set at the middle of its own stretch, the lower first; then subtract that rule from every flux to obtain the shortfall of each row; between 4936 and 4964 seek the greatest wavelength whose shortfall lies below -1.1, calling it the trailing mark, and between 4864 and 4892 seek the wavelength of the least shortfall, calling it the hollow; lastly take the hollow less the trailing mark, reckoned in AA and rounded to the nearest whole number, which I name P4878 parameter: -72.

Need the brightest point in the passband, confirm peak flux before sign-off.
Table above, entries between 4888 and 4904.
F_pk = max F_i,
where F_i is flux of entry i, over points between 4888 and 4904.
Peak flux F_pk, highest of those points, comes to 25.15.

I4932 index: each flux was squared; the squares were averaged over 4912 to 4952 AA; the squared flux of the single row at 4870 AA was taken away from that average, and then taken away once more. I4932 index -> -397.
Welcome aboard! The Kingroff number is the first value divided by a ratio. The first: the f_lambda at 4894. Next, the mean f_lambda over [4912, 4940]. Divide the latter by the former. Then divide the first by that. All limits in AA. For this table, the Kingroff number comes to 26.2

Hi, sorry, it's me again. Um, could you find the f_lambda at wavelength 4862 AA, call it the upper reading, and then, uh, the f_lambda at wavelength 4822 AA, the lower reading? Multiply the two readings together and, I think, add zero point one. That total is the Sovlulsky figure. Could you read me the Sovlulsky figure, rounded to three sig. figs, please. 653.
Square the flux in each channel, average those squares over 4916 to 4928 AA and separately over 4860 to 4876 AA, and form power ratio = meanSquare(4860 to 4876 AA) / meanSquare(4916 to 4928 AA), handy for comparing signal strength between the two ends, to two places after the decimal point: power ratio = 1.09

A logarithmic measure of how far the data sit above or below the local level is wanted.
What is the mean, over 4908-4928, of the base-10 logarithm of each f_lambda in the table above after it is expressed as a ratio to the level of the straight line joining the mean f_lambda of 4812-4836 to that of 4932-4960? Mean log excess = -0.035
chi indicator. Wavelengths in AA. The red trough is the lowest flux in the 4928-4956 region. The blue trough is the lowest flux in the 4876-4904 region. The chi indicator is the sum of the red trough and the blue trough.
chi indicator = 46.4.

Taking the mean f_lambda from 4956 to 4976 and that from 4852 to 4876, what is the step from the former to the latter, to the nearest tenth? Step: -1.8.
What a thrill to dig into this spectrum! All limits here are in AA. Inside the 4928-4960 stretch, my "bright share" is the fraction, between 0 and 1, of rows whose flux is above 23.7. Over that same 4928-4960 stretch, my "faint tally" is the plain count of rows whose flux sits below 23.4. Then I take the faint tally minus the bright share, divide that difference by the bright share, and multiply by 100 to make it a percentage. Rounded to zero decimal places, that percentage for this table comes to 220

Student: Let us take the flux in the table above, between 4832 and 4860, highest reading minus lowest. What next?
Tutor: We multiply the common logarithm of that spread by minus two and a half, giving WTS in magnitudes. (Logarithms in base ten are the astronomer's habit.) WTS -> -1.2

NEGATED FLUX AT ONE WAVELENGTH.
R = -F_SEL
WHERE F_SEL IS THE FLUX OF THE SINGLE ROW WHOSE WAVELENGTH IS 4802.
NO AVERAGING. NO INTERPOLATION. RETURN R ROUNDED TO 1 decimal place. -23.4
